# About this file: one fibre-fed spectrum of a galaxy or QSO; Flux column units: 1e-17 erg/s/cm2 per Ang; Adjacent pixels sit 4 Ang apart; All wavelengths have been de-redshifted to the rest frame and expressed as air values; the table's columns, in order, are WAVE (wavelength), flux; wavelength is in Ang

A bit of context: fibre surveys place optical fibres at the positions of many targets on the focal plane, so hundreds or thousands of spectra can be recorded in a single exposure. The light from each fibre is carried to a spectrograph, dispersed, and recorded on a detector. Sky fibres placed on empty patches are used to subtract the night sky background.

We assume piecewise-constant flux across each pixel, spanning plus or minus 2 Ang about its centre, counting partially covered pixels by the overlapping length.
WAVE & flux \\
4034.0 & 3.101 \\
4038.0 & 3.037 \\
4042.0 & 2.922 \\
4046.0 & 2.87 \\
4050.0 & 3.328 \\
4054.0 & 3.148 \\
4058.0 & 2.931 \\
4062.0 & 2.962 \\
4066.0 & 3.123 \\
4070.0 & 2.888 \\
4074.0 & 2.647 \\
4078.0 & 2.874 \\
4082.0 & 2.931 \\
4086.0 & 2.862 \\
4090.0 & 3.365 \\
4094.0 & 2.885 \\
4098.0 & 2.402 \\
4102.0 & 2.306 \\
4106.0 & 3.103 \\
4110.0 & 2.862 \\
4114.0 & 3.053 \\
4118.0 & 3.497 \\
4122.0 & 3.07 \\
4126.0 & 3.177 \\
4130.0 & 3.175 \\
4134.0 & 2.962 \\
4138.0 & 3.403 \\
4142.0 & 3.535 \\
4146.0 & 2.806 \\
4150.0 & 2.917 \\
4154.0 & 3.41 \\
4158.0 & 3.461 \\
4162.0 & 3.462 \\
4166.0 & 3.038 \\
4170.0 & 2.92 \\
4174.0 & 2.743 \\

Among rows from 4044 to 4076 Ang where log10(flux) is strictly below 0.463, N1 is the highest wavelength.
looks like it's 4074.0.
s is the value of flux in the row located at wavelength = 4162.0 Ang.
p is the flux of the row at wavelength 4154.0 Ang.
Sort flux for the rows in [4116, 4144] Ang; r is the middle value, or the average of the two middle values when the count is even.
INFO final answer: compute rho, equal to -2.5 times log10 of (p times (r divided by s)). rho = -1.24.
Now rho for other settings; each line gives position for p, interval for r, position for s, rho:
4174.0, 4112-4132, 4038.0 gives -1.14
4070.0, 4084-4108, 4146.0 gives -1.18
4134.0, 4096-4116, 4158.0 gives -0.97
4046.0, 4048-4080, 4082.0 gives -1.15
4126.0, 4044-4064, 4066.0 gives -1.20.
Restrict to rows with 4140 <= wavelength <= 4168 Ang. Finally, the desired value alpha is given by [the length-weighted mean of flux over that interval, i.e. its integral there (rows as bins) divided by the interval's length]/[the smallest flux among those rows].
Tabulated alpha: 1.15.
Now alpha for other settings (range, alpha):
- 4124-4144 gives 1.10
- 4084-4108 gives 1.22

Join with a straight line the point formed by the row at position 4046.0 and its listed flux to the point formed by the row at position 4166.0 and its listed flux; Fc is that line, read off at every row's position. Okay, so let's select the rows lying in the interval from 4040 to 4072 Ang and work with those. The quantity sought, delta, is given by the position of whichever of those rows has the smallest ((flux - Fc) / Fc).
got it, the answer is 4070.0 Ang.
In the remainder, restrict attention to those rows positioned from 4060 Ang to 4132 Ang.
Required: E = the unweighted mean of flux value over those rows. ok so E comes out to 2.95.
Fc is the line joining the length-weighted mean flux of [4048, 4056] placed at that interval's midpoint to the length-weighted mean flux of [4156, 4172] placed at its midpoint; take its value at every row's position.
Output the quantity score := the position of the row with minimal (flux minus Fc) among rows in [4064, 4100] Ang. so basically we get 4098.0 Ang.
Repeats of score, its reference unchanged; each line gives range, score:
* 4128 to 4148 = 4146.0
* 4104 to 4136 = 4110.0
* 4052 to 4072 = 4070.0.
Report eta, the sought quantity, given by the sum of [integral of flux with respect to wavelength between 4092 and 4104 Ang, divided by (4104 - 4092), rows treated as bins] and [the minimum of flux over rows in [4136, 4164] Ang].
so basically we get 5.3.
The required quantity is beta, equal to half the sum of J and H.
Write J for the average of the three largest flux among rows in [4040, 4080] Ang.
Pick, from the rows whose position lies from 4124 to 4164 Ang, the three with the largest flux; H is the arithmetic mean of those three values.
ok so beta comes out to 3.34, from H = 3.49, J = 3.2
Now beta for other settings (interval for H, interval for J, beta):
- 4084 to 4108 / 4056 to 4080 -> 3.06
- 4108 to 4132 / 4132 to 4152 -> 3.29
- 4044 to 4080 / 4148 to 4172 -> 3.32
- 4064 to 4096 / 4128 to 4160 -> 3.30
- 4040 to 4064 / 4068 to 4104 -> 3.10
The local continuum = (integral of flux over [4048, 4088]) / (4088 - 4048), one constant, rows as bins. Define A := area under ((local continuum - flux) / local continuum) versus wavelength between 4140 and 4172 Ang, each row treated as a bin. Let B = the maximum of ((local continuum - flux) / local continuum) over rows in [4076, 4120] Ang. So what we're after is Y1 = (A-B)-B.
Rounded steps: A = -2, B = 0.22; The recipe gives -3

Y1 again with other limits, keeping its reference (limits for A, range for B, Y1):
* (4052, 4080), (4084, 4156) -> 0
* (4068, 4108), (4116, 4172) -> 2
